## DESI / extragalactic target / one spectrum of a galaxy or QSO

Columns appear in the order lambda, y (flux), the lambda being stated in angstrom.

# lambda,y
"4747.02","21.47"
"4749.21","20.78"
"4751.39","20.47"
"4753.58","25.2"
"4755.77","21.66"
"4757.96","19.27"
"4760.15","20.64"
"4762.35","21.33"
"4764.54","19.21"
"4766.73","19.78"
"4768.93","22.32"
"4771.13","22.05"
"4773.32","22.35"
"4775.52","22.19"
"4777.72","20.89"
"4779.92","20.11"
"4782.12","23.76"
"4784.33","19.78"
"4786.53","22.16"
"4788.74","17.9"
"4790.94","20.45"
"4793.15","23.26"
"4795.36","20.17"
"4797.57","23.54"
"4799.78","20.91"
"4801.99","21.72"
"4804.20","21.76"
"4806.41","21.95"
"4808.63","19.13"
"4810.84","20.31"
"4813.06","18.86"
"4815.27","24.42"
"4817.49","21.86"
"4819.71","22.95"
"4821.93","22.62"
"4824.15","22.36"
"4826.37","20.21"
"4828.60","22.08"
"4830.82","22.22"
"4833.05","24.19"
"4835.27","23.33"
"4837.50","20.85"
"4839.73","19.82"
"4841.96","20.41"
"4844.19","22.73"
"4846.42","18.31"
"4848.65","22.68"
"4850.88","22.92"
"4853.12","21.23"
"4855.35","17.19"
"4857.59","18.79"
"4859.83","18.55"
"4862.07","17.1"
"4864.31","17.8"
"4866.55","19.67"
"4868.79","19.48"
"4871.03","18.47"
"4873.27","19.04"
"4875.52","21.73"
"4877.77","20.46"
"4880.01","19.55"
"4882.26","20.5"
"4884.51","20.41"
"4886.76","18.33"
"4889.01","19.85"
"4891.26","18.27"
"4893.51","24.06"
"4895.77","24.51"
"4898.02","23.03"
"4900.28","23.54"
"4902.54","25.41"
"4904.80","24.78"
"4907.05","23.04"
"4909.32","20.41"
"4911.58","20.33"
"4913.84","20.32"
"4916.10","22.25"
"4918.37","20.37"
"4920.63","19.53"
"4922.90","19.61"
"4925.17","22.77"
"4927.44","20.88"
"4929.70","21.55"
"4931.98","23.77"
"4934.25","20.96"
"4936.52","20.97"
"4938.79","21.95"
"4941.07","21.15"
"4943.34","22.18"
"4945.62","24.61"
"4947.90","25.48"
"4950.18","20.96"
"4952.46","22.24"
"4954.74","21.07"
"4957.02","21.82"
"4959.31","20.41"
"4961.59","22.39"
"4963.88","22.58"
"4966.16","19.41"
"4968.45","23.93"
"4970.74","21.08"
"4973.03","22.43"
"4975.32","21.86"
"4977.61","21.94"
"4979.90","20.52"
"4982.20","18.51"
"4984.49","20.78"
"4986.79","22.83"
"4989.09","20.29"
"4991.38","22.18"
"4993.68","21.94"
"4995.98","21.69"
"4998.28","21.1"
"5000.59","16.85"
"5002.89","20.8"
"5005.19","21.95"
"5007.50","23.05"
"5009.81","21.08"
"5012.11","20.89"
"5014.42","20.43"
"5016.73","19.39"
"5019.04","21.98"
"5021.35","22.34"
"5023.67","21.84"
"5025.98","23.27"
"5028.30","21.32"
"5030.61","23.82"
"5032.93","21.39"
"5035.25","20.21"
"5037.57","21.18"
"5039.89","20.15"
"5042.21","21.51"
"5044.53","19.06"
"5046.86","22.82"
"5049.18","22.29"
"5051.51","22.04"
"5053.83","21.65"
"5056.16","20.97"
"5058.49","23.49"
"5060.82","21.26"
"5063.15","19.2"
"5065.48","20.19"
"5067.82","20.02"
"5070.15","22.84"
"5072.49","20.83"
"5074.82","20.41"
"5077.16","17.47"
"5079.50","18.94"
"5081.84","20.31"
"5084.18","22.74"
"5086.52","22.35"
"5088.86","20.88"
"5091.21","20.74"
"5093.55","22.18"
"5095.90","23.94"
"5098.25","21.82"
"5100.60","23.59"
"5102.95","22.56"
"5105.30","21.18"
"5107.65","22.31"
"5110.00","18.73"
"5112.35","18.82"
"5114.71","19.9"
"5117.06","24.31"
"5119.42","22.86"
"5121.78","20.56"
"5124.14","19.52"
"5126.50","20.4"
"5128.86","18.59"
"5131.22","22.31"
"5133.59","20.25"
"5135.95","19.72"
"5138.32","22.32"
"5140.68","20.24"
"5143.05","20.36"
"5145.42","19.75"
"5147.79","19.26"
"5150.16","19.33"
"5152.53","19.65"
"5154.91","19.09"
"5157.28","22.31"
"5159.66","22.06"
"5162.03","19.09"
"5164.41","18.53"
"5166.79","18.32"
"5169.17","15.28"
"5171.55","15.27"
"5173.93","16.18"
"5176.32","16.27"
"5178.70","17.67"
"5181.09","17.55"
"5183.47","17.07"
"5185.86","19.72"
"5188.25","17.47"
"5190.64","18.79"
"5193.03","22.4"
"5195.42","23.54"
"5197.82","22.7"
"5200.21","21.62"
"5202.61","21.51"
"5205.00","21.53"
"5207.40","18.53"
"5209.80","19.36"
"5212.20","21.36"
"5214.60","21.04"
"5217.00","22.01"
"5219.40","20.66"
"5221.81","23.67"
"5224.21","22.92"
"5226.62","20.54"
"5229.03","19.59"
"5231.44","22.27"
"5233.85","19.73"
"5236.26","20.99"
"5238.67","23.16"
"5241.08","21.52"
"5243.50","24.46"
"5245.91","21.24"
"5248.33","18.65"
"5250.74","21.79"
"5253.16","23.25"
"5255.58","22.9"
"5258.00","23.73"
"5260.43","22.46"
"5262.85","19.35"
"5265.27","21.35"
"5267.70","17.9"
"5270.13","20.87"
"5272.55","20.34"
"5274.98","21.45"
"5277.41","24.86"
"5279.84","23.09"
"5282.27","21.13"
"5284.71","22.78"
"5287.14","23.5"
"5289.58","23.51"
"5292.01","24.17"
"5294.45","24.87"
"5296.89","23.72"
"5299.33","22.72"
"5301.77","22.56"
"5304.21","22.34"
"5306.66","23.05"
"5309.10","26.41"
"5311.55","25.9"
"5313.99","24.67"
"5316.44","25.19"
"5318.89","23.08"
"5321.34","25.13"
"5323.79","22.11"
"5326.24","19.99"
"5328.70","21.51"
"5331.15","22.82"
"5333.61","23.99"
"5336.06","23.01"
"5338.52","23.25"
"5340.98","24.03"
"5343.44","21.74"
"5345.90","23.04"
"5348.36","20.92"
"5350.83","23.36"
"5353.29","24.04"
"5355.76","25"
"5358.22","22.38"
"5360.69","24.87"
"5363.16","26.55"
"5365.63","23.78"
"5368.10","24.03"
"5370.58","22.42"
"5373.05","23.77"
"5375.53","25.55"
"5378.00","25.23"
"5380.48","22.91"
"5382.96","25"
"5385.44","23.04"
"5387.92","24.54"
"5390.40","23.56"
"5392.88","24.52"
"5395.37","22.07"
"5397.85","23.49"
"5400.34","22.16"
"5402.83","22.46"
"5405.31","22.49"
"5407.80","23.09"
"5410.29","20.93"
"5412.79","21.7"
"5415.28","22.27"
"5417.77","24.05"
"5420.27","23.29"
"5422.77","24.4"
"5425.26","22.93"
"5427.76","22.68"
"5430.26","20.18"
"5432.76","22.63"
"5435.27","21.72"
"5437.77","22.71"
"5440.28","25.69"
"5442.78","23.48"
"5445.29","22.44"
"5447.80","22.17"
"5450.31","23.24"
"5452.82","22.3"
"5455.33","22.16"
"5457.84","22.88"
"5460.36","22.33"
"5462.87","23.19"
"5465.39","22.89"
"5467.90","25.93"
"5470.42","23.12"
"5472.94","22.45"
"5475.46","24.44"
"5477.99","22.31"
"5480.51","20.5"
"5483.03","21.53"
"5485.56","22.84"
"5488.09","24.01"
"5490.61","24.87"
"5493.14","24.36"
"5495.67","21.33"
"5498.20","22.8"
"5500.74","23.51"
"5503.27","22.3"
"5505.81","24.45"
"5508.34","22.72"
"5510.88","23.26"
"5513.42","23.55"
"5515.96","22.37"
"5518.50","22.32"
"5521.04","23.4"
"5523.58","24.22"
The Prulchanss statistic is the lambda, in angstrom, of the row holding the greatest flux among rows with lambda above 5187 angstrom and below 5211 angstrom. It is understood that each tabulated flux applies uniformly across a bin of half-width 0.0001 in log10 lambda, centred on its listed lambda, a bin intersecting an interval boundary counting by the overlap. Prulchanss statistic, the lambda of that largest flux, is 5195.42 angstrom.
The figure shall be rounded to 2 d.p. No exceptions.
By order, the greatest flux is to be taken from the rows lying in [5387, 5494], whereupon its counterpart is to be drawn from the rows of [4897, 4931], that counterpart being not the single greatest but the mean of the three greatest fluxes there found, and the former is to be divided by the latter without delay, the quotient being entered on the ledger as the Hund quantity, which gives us 1.06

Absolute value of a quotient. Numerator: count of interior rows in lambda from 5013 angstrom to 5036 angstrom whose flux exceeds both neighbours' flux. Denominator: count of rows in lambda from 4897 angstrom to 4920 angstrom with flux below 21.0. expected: 0.75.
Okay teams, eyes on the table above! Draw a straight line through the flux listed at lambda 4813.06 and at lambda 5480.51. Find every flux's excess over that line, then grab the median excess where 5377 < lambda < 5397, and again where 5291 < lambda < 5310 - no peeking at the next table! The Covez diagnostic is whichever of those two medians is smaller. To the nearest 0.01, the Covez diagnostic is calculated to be 3.32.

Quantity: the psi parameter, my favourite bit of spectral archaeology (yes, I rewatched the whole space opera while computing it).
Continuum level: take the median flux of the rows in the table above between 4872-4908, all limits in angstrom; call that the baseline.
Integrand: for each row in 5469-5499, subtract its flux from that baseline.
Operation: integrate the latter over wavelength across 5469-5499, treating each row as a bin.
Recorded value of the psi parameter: -53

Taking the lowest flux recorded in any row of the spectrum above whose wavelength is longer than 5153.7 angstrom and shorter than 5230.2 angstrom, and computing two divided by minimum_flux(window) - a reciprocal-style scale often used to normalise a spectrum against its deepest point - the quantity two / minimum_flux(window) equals 0.131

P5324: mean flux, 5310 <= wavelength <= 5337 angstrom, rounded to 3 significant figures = 23.4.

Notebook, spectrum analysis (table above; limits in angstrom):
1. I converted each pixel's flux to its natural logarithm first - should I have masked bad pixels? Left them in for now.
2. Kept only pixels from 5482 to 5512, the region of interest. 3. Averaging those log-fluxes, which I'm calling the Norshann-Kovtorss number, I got 3.14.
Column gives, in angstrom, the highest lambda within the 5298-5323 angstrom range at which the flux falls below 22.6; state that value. 5304.21 angstrom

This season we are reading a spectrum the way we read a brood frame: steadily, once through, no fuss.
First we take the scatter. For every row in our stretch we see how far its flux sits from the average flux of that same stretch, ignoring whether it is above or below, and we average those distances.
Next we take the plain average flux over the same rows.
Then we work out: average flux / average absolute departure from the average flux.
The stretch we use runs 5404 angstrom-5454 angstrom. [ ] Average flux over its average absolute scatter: 27.0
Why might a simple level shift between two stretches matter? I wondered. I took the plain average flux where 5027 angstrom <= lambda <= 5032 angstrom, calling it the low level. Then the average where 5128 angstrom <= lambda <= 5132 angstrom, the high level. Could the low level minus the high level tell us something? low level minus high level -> 2.1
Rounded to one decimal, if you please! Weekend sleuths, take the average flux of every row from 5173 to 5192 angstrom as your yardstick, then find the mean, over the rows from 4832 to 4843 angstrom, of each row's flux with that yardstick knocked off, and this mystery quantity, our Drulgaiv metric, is 4.1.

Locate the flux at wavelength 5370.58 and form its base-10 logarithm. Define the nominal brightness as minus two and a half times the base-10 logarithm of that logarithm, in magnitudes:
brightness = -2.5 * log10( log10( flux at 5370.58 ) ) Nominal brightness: -0.326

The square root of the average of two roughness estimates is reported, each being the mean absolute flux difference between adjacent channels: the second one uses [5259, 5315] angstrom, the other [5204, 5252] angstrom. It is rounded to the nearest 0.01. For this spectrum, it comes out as 1.32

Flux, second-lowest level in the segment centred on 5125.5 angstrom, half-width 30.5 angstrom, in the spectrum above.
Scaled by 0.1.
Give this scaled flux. 1.87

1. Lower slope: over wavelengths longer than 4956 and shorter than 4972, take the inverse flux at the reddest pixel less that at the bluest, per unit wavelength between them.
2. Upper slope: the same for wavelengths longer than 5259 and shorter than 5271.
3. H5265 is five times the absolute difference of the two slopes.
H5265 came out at 0.001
